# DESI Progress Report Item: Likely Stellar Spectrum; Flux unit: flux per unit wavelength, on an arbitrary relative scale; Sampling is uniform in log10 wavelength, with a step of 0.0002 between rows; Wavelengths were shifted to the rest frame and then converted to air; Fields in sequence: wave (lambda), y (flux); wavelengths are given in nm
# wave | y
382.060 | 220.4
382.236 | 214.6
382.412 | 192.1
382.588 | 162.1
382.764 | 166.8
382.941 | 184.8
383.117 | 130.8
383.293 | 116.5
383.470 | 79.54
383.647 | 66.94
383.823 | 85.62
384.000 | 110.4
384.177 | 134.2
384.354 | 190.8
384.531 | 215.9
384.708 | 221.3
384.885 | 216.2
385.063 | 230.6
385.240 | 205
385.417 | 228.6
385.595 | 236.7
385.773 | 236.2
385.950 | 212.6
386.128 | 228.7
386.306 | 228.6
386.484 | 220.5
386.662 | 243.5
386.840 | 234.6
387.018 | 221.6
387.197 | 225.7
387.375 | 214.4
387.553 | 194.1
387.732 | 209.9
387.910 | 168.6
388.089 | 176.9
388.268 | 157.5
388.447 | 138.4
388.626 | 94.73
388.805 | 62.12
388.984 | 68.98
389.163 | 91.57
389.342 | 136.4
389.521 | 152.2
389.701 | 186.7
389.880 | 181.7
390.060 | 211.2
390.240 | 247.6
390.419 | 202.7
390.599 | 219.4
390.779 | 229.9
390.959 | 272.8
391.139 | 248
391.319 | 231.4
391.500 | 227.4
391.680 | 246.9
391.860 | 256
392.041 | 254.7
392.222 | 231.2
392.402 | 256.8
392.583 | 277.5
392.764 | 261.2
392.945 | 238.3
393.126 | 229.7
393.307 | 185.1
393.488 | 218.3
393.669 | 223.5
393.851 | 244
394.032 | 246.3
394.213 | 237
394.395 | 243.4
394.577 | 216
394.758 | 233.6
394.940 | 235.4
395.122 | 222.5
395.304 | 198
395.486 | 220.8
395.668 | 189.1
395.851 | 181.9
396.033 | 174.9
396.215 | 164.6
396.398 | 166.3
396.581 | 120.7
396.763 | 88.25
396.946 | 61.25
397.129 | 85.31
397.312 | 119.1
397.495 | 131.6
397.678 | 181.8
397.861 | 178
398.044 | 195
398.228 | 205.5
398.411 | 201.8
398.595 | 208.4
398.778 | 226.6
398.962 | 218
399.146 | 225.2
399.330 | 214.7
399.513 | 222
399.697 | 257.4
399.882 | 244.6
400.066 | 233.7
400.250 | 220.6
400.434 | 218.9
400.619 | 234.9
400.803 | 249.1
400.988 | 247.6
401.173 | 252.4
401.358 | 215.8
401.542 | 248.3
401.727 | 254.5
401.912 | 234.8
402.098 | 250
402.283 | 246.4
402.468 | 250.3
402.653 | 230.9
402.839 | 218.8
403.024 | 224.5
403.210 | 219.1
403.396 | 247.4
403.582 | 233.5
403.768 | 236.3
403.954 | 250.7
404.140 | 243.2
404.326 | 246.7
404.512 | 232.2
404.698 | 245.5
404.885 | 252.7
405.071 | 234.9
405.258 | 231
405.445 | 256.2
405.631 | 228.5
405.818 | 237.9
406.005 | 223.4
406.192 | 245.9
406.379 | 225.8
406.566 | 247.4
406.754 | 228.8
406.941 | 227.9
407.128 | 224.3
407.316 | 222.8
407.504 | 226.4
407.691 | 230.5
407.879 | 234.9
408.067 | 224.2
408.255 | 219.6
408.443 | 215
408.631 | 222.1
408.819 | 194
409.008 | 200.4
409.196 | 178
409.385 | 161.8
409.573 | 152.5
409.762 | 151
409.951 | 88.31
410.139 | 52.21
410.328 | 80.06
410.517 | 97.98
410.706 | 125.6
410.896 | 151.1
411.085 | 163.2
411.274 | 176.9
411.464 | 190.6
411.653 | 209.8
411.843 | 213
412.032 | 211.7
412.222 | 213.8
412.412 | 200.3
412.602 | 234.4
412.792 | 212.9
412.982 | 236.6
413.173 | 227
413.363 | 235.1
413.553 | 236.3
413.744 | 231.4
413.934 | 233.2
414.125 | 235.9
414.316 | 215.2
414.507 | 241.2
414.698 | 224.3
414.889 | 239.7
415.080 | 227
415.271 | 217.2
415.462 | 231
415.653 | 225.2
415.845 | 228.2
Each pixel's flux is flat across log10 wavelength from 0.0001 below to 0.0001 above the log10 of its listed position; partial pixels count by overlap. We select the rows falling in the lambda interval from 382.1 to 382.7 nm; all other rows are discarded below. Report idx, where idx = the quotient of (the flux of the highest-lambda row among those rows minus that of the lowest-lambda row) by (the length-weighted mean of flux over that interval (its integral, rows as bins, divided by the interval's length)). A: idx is -0.274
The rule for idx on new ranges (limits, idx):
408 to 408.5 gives -0.042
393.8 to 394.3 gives -0.029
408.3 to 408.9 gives -0.099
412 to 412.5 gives -0.055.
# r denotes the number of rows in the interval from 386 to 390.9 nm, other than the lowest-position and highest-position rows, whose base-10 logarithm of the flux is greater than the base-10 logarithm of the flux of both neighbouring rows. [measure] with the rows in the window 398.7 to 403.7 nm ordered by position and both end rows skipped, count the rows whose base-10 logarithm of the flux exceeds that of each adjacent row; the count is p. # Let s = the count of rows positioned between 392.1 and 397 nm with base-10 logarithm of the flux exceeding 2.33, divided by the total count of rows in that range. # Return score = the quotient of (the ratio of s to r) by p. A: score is 0.012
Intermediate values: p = 9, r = 6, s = 0.63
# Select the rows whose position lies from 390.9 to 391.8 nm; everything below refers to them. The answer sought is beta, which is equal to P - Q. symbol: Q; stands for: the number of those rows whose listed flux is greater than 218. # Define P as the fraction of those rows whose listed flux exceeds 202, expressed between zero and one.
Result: -4.0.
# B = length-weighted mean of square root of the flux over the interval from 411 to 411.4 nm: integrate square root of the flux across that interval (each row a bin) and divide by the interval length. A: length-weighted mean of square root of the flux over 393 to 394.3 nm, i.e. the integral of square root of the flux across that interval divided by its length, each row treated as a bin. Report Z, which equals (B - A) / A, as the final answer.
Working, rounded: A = 15.0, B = 13.1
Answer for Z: -0.13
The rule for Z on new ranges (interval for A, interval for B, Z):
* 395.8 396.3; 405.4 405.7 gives 0.18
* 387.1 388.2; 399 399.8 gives 0.08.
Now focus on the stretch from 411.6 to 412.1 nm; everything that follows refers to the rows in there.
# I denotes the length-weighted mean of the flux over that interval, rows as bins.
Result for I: 212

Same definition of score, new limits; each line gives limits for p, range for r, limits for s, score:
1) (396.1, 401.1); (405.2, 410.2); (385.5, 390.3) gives 0.008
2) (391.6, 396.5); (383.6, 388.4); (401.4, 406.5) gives 0.021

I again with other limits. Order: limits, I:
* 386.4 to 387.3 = 229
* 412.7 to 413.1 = 225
